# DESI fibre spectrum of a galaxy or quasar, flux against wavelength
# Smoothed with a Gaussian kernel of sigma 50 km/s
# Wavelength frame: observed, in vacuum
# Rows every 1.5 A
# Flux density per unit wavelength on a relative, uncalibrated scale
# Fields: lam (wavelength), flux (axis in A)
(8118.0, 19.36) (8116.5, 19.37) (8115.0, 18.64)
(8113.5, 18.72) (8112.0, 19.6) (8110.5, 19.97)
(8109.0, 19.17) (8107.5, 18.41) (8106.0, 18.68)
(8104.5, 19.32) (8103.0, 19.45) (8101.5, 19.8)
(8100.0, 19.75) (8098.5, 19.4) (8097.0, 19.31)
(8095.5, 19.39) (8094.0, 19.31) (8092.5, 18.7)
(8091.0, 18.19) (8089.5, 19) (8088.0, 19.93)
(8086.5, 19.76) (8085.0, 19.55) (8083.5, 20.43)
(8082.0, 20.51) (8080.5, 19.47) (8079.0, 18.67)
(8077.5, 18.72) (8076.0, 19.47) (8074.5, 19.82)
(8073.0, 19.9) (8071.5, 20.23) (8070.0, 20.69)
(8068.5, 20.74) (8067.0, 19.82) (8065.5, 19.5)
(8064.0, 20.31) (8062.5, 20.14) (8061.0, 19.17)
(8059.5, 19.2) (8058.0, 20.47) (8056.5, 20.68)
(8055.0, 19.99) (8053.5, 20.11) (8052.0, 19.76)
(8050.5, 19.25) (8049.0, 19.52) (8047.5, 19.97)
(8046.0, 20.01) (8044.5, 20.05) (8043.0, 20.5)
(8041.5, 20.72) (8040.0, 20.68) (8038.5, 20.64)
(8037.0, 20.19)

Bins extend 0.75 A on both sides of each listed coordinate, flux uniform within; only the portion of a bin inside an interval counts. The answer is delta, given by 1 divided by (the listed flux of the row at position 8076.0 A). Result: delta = 0.0514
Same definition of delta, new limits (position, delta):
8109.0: 0.0522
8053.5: 0.0497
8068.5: 0.0482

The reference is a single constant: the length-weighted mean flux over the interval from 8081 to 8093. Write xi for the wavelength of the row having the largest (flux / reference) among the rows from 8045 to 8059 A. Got 8056.5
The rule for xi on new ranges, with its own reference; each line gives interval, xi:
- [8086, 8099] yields 8088.0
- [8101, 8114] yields 8110.5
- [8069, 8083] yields 8070.0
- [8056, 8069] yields 8068.5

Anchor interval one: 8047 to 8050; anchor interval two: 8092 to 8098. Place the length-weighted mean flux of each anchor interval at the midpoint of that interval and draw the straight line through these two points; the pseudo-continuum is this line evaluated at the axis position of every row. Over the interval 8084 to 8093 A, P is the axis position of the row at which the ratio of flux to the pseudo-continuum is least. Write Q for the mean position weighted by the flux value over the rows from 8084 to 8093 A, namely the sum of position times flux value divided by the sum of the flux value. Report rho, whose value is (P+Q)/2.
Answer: 8089.8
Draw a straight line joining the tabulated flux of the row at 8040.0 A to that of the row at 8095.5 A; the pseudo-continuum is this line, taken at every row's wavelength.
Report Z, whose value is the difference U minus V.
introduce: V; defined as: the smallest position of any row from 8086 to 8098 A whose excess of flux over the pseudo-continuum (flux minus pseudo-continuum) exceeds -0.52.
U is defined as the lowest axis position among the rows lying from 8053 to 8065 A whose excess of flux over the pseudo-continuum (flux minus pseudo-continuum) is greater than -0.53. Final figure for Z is -33.0 A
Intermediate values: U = 8053.5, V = 8086.5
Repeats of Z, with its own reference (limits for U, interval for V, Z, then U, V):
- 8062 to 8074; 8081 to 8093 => -19.5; 8062.5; 8082.0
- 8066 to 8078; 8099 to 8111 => -33.0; 8067.0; 8100.0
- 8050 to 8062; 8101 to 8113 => -48.0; 8053.5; 8101.5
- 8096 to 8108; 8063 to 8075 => 33.0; 8097.0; 8064.0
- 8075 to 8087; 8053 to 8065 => 22.5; 8076.0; 8053.5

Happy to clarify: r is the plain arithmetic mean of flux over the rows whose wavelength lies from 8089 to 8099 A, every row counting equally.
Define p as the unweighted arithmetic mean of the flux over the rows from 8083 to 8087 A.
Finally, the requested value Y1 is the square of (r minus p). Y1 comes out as 0.8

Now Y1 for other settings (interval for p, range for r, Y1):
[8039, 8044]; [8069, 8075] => 0.2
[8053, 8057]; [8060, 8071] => 0.0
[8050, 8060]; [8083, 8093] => 0.3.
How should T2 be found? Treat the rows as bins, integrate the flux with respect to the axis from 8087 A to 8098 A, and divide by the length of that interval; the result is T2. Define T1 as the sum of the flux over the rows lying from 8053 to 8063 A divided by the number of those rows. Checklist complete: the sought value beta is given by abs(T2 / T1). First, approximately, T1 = 20.0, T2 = 19.1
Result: 0.96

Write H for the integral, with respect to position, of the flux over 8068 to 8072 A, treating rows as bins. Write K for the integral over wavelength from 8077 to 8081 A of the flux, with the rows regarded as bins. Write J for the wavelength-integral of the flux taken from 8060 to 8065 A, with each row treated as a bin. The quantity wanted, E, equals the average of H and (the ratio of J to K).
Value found 42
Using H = 82.2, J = 99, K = 76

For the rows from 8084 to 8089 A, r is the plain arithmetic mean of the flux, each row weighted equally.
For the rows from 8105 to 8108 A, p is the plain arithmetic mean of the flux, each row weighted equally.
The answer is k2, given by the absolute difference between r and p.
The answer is 1.2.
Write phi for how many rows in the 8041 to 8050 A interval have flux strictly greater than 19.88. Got 5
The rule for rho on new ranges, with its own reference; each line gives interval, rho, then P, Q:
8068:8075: 8073.0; 8074.5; 8071.5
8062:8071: 8065.9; 8065.5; 8066.3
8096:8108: 8104.8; 8107.5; 8102.2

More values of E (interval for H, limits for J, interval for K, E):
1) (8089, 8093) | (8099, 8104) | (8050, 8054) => 38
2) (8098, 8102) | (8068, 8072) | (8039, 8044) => 40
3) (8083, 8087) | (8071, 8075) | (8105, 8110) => 40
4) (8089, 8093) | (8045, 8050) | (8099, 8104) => 38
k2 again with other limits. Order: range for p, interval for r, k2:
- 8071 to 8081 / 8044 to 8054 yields 0.3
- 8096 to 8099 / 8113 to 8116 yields 0.7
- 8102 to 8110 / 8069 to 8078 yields 0.8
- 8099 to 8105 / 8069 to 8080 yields 0.1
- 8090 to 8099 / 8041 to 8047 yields 1.3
